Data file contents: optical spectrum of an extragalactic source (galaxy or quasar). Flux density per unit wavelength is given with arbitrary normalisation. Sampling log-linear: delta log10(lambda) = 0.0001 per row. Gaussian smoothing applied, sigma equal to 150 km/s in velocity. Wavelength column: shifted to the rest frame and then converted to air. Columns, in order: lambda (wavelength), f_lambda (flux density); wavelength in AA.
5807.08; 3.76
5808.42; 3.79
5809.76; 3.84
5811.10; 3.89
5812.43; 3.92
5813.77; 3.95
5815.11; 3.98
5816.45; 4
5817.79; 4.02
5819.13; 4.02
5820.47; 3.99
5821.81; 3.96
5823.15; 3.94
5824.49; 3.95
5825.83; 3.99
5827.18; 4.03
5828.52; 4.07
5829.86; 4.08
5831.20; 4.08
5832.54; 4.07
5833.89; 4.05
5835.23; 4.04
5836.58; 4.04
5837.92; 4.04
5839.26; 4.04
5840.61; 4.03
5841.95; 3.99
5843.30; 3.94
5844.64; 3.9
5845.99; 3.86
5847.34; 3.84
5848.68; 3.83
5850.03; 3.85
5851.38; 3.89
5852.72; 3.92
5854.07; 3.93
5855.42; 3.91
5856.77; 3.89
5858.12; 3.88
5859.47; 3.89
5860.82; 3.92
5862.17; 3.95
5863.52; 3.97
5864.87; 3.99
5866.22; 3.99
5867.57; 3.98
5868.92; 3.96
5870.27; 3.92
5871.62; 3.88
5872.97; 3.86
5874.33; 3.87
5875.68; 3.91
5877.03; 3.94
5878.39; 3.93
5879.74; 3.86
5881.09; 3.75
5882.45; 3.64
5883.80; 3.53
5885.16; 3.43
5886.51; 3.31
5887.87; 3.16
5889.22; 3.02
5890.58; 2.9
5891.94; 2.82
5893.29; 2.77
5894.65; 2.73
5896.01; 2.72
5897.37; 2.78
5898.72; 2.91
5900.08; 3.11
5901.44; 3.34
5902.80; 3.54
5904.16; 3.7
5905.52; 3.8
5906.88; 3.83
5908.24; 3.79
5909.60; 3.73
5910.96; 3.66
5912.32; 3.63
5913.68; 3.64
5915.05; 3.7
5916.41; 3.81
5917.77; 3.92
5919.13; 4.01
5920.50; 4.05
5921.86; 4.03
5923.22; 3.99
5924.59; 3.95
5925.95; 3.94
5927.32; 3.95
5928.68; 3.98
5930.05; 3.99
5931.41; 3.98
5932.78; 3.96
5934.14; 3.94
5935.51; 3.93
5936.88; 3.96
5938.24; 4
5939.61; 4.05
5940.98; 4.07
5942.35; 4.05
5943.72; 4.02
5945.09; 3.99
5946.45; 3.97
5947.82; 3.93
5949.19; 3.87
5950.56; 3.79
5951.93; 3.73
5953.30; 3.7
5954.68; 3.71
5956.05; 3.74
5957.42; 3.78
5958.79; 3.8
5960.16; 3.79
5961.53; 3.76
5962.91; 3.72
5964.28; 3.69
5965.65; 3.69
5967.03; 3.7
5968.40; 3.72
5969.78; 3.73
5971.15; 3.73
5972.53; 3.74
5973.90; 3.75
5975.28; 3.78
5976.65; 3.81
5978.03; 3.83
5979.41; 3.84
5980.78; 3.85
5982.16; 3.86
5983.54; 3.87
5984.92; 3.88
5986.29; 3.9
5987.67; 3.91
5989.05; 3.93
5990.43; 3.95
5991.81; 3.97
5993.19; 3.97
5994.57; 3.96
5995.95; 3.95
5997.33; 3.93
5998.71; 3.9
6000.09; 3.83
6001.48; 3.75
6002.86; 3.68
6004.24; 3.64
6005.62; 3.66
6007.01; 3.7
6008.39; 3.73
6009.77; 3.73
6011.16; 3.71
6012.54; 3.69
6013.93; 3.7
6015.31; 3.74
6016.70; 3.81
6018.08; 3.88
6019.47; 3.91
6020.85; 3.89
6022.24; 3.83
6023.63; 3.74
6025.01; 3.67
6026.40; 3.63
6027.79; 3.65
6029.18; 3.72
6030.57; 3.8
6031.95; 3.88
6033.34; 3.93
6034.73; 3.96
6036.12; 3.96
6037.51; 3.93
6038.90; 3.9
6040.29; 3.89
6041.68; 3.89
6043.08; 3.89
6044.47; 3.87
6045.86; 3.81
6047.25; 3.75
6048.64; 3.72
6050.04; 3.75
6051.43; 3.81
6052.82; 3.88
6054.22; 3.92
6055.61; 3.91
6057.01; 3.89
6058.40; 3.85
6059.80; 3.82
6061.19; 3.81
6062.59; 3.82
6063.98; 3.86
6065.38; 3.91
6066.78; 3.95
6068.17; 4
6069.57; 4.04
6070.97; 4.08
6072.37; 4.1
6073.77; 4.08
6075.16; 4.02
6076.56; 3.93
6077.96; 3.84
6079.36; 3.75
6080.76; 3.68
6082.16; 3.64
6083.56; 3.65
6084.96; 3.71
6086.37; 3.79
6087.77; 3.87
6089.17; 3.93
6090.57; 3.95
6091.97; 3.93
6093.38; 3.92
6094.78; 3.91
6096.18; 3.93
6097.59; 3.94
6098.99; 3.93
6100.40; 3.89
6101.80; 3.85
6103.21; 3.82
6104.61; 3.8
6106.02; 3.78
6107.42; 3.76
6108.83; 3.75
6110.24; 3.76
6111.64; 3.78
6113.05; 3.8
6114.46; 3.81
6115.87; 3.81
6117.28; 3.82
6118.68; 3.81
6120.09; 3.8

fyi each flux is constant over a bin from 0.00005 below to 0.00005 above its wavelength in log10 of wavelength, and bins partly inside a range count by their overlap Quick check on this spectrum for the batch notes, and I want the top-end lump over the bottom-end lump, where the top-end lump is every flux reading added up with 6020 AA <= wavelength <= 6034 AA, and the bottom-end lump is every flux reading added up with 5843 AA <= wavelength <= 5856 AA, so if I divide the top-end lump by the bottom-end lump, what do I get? 0.97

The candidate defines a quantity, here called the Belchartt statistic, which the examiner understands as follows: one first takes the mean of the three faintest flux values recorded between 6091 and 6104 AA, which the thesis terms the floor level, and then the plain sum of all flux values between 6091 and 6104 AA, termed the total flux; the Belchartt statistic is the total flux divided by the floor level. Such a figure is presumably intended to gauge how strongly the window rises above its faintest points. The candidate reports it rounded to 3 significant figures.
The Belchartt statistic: 9.11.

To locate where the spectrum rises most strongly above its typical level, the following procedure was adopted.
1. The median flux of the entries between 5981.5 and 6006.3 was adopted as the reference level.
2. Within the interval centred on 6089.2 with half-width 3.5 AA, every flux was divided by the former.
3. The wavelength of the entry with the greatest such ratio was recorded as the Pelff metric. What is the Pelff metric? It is 6090.57 AA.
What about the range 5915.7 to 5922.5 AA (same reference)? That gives 5920.50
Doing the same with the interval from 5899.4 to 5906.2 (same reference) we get 5905.52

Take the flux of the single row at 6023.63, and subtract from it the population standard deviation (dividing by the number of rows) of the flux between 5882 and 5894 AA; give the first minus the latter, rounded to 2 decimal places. 3.44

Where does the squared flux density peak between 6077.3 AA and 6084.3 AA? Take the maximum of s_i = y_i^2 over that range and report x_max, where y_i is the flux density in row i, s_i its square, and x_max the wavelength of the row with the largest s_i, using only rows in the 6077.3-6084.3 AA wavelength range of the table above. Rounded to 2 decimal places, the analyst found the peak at 6077.96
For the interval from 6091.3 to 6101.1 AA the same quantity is 6097.59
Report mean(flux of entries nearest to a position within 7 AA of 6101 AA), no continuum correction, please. 3.86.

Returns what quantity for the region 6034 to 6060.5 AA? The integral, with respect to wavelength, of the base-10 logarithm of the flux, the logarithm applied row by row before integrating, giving 16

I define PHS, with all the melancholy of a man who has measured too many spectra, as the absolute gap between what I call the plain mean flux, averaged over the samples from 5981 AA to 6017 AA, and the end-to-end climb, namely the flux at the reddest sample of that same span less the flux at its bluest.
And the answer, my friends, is 3.87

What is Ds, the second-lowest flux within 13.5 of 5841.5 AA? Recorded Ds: 3.84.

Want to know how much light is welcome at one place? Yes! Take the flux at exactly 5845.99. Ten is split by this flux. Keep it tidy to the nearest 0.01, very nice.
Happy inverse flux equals 2.59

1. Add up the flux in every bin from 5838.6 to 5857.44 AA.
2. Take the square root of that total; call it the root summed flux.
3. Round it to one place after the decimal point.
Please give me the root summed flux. 7.4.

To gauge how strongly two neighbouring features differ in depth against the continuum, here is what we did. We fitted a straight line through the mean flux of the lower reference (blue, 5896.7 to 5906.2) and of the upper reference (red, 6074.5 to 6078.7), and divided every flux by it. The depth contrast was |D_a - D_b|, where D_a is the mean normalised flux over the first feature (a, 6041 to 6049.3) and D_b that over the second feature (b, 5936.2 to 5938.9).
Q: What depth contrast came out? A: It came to 0.16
